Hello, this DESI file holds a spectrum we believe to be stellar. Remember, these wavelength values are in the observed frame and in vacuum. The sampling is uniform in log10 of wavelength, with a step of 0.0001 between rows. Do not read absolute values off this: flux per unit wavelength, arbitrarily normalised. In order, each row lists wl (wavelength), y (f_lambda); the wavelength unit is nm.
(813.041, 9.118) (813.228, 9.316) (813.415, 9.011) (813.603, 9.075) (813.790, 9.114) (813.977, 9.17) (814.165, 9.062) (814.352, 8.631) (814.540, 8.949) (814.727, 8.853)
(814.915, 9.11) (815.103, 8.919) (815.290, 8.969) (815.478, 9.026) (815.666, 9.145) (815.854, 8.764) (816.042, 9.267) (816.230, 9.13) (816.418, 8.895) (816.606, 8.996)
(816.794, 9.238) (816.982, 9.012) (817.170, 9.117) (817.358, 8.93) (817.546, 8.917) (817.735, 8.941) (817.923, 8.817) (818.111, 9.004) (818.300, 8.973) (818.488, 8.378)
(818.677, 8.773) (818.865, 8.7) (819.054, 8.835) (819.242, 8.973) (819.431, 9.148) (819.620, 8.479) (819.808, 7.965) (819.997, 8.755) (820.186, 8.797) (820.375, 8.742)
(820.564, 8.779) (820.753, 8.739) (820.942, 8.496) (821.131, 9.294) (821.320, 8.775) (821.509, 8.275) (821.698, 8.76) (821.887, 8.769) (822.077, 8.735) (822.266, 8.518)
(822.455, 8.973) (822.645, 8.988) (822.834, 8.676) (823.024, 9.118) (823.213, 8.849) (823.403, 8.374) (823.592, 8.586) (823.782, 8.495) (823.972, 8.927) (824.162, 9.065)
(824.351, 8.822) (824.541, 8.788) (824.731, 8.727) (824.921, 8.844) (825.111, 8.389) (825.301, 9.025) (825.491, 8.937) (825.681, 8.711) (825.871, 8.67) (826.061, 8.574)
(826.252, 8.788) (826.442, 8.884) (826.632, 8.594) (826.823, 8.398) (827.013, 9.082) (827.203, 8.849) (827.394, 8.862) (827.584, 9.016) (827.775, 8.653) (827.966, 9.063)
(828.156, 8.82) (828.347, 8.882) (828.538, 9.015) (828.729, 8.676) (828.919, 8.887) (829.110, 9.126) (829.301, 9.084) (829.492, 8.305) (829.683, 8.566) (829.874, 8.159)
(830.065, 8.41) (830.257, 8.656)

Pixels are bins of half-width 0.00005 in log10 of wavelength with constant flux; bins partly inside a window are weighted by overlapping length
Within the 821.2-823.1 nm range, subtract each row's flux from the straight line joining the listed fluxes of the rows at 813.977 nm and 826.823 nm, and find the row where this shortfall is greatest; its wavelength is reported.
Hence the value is 821.509 nm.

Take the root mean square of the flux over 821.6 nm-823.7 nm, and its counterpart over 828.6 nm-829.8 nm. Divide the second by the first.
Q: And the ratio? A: 1.00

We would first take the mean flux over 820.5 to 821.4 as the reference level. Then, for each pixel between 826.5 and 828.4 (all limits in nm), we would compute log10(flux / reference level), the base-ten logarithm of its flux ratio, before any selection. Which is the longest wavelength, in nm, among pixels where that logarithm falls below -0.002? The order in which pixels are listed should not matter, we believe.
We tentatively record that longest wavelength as 827.775 nm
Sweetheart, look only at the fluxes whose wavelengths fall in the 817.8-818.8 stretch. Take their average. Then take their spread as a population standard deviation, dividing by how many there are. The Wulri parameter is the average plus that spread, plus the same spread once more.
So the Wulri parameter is 9.24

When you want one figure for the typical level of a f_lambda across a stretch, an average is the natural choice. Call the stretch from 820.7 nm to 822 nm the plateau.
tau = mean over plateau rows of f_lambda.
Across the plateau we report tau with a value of 8.73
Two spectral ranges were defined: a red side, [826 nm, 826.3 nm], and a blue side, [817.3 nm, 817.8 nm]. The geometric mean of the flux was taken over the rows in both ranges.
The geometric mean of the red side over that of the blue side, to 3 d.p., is 0.972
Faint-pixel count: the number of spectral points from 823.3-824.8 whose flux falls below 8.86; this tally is 6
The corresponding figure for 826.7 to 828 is 3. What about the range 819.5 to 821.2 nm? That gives 8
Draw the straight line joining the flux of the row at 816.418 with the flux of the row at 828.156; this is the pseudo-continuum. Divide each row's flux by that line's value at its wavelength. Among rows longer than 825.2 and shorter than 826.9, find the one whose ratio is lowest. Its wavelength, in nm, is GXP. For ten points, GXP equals 826.823 nm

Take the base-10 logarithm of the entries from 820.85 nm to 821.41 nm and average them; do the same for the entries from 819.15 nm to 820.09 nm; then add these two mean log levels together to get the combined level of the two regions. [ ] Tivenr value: 1.88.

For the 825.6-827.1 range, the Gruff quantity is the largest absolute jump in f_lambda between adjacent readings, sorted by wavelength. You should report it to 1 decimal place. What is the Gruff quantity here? 0.7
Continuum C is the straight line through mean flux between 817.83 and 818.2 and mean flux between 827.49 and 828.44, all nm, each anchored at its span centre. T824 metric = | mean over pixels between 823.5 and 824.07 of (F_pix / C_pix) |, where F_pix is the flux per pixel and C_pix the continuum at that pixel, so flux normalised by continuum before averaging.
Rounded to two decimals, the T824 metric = 0.97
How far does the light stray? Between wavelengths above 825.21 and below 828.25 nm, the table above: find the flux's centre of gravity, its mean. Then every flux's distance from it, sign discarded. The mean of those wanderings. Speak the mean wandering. 0.16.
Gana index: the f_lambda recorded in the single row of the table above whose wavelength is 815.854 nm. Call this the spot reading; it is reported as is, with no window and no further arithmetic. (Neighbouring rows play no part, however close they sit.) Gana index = 8.764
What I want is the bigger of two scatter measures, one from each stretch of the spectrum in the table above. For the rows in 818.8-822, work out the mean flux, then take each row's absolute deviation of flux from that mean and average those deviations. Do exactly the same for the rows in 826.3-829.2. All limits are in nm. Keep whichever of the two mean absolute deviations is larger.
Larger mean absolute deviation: 0.20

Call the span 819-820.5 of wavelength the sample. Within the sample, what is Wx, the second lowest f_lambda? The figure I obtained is 8.479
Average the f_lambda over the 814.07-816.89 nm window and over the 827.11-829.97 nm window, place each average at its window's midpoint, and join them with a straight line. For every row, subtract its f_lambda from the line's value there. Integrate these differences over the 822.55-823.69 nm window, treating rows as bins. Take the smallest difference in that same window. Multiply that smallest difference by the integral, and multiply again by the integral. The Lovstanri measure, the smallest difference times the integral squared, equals -0.0041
